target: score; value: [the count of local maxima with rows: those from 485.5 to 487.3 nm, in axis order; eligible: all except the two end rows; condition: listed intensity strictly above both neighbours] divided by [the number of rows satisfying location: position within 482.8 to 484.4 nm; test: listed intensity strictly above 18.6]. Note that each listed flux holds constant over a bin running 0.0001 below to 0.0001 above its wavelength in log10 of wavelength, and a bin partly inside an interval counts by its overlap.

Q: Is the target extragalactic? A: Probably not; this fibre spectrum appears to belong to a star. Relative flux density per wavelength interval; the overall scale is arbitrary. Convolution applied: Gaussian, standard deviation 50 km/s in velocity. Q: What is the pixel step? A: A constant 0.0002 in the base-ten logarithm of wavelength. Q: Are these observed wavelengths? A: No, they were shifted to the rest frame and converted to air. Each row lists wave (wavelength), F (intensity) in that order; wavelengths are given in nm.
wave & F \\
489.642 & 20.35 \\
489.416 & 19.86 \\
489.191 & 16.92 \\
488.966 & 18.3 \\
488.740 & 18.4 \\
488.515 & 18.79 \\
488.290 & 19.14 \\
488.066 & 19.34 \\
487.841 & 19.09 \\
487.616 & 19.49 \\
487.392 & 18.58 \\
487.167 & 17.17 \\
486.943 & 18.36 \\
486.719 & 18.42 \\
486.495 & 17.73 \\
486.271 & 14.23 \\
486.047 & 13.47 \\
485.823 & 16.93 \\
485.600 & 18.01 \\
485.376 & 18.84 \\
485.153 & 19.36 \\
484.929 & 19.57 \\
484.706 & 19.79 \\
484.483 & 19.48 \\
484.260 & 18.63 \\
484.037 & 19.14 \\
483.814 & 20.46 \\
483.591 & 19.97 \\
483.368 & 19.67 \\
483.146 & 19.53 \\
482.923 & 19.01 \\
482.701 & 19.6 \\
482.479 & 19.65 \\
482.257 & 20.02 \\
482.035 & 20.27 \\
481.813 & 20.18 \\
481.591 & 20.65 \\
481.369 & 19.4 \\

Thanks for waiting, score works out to 0.14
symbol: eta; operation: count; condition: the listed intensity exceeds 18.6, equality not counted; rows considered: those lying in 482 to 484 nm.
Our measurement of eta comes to 9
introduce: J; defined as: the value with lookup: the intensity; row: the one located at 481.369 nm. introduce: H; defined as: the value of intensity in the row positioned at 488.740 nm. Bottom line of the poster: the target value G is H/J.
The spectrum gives 0.95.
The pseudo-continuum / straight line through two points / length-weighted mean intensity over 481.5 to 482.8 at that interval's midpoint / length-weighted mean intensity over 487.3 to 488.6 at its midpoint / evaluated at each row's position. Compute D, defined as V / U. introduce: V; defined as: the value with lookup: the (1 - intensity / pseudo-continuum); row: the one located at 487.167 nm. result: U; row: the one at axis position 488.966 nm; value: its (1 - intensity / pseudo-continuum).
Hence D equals 3.2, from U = 0.03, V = 0.11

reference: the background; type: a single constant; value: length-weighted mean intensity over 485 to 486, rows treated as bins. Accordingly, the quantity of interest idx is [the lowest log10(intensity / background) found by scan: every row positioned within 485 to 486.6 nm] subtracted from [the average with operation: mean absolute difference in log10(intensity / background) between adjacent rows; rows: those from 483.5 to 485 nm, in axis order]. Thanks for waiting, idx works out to 0.14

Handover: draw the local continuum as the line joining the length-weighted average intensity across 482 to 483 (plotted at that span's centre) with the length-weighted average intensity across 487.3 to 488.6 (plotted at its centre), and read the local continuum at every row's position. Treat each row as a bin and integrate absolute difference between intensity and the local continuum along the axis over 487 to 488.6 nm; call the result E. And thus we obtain 0.8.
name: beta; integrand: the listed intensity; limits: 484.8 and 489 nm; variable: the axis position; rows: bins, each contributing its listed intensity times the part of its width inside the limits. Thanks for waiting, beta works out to 76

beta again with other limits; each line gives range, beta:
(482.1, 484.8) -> 53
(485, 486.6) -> 27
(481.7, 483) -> 26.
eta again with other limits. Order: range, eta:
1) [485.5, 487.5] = 0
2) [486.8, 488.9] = 5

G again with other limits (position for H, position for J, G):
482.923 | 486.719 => 1.03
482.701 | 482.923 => 1.03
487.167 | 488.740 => 0.93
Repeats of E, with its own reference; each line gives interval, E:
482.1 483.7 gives 0.4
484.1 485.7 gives 0.7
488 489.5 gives 1.0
